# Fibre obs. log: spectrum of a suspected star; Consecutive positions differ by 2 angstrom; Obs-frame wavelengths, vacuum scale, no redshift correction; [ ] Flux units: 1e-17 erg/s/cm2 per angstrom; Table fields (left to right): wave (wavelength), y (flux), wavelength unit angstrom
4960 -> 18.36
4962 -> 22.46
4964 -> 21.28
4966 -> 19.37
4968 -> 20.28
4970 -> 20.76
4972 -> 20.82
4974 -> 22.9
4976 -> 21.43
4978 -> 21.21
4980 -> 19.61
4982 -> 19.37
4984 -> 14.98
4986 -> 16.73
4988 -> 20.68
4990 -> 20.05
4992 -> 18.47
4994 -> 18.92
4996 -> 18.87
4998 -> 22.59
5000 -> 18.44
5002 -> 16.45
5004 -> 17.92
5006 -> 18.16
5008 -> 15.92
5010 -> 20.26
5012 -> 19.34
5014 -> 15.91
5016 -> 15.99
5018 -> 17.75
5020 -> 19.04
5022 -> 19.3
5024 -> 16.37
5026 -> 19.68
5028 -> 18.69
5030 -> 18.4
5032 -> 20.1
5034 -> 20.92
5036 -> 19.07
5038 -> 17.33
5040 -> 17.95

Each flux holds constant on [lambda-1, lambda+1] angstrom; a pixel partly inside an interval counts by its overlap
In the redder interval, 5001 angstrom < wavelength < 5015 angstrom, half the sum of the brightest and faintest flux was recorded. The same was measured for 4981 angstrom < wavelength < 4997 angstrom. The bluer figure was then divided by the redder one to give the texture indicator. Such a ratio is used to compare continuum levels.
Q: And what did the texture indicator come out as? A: 0.99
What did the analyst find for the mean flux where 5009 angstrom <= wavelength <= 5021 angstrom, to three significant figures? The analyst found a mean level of 18.0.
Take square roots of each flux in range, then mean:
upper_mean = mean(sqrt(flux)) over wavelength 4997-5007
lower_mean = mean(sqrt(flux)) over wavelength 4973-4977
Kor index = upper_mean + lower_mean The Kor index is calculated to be 9.03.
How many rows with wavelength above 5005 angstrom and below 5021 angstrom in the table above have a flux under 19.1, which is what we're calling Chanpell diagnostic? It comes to 6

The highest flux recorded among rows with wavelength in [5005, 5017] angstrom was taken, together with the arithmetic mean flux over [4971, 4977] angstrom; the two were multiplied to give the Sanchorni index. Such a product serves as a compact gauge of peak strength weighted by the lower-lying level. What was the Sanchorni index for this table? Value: 440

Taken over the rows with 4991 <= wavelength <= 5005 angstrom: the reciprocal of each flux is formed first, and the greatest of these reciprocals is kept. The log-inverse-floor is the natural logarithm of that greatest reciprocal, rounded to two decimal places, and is -2.80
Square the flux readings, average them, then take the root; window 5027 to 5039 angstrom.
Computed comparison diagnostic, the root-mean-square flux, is 19.1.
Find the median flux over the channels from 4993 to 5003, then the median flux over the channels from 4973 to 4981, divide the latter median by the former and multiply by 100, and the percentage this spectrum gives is 113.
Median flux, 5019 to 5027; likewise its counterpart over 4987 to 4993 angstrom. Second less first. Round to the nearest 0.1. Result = 0.9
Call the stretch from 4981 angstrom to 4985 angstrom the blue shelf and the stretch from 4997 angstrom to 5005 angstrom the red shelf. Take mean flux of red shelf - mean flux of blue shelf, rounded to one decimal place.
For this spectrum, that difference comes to 1.7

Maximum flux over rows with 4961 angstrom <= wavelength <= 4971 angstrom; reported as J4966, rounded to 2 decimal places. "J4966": 22.46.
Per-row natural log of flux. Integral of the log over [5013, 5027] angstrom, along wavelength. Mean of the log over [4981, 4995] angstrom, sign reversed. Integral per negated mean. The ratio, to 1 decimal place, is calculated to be -13.8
